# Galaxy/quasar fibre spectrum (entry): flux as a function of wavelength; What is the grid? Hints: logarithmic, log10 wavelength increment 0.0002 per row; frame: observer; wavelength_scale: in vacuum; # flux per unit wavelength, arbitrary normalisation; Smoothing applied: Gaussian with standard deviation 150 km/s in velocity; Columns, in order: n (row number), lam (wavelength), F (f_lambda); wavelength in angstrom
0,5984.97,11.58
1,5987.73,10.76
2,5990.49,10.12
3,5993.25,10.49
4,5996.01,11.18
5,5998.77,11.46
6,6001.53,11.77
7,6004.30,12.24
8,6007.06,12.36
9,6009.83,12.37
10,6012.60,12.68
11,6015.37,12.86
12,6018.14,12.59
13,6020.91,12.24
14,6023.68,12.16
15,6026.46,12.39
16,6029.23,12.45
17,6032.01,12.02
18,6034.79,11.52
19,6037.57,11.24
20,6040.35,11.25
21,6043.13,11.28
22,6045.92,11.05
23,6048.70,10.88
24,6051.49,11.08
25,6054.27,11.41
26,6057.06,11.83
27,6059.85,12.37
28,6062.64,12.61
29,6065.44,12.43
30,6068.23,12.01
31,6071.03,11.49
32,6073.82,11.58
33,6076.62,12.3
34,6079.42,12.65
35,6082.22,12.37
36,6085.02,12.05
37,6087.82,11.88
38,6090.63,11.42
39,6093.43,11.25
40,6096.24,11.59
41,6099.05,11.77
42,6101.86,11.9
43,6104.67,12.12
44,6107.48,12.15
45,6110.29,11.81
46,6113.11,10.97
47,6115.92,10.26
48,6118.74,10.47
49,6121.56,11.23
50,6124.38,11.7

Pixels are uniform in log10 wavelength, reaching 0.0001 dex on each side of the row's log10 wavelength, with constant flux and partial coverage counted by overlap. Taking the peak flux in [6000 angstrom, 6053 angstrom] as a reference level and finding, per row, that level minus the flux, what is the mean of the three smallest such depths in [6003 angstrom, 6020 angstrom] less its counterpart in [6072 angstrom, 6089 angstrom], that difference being -0.27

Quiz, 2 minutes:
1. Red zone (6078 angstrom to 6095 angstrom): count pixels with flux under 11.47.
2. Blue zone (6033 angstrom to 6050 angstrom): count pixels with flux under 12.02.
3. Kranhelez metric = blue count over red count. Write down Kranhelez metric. 3.0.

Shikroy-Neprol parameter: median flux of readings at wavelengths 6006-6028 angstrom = 12.38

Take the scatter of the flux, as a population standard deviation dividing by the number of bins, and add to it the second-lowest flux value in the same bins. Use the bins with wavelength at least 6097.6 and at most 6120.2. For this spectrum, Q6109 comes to 11.2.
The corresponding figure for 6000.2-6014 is 12.5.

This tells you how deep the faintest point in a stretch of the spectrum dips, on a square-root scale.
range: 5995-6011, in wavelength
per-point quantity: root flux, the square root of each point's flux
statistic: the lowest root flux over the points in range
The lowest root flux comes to 3.34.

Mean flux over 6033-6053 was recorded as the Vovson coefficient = 11.2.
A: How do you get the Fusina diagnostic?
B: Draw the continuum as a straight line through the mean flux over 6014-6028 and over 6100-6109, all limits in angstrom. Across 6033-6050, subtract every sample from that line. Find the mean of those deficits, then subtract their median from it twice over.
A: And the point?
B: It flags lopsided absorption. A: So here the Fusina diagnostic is -1.1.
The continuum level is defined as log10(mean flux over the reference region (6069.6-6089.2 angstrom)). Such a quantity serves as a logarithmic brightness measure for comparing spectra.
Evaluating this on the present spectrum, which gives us 1.08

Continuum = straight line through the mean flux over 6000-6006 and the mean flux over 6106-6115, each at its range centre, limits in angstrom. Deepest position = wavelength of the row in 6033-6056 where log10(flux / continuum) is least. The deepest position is 6048.70 angstrom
